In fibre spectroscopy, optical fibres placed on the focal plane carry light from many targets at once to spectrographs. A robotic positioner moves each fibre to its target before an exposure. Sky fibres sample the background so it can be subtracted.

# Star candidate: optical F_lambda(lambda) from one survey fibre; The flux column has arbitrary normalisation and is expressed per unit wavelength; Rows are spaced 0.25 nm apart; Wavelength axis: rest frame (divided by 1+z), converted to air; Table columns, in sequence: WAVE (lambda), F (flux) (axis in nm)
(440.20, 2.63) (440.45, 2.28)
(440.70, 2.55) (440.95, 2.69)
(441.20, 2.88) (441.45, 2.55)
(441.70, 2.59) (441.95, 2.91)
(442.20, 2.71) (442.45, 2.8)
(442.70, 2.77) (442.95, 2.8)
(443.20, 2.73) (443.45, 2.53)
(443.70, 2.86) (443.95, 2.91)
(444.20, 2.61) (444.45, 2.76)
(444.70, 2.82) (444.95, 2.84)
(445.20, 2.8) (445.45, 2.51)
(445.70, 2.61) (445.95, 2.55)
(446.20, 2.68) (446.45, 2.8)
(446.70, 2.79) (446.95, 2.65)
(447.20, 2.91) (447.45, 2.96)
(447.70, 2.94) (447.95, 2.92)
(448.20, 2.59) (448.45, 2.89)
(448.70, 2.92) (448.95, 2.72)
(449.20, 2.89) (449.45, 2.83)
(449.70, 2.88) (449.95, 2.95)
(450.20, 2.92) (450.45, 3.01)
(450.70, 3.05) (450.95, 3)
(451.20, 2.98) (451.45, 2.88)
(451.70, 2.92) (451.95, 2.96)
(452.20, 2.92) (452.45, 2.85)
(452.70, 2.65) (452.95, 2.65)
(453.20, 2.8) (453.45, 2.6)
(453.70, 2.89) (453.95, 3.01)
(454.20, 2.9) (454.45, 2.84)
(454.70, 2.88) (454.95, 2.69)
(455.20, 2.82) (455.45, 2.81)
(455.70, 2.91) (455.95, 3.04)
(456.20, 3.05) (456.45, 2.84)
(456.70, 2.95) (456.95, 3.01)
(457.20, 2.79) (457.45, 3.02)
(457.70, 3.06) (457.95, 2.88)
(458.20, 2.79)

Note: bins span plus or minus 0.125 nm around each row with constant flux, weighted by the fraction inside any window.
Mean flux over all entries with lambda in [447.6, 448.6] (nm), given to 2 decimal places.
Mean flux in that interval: 2.83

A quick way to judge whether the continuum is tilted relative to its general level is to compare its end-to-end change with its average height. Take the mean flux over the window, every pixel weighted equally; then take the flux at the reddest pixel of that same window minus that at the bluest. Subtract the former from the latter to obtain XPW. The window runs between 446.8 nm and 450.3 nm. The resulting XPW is -2.6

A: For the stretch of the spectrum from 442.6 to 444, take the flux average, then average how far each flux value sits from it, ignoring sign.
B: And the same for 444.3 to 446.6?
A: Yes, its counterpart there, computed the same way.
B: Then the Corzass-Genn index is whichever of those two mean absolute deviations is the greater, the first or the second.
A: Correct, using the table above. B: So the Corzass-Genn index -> 0.107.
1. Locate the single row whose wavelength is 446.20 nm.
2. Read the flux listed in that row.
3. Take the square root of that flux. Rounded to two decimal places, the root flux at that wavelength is 1.64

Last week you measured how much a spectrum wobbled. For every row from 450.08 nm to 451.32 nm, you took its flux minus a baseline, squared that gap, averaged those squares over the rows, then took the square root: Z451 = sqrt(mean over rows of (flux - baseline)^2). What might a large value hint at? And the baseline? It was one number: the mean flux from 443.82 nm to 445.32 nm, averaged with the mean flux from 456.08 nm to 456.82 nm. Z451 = 0.13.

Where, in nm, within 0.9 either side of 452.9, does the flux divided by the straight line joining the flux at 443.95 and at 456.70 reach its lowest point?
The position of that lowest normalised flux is 453.45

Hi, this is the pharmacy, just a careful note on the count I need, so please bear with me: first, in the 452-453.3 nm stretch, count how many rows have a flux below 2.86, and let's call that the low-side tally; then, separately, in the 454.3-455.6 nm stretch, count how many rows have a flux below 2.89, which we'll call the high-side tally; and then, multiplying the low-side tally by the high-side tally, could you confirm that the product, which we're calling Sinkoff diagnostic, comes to 20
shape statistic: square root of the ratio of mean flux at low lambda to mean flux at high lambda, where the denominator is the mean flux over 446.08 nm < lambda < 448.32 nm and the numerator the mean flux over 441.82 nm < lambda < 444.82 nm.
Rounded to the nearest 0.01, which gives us 0.99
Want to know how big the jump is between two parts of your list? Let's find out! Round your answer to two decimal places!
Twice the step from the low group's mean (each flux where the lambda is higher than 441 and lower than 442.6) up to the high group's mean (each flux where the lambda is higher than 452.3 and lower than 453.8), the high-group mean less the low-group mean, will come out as 0.00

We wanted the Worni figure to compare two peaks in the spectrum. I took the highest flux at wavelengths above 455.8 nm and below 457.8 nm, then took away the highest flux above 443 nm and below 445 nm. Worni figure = 0.150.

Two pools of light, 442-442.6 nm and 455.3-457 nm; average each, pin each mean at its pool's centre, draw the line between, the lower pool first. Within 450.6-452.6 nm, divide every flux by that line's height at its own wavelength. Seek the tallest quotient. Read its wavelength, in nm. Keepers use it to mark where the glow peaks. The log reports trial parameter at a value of 450.70 nm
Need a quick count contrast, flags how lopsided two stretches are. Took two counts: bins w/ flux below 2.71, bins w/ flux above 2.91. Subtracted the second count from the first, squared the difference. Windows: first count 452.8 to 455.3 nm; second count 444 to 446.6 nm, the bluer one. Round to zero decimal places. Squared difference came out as 9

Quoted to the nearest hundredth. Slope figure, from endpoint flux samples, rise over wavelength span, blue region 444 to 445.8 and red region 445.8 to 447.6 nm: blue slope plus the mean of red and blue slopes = 0.14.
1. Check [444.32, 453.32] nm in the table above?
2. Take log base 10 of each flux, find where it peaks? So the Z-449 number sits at 450.70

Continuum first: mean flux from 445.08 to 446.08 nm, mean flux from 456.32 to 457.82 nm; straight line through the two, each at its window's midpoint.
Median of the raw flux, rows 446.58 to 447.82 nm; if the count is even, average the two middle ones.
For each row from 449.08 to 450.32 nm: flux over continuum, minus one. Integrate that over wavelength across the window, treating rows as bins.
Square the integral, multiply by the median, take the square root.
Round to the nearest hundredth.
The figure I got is 0.12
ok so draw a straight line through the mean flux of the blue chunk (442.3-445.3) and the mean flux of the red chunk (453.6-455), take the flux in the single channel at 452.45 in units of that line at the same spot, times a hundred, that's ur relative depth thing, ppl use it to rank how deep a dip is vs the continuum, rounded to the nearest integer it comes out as 100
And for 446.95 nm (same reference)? 95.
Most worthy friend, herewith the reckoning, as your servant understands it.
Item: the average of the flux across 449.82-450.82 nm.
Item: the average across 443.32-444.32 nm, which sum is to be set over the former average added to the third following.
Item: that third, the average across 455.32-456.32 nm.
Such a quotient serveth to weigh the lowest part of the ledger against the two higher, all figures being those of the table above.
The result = 0.46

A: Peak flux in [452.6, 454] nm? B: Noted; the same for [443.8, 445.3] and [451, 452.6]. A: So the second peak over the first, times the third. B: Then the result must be 2.88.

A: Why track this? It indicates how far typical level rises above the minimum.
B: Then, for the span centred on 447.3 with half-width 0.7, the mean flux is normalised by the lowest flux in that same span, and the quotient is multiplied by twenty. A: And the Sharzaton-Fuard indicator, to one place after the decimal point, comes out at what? 21.6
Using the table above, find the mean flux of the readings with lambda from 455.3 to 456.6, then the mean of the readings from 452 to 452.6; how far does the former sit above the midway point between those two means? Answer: 0.02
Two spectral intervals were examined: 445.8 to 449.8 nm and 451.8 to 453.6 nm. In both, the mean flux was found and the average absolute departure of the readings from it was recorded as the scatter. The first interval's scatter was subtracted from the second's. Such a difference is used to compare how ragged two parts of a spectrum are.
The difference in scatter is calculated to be 0.013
